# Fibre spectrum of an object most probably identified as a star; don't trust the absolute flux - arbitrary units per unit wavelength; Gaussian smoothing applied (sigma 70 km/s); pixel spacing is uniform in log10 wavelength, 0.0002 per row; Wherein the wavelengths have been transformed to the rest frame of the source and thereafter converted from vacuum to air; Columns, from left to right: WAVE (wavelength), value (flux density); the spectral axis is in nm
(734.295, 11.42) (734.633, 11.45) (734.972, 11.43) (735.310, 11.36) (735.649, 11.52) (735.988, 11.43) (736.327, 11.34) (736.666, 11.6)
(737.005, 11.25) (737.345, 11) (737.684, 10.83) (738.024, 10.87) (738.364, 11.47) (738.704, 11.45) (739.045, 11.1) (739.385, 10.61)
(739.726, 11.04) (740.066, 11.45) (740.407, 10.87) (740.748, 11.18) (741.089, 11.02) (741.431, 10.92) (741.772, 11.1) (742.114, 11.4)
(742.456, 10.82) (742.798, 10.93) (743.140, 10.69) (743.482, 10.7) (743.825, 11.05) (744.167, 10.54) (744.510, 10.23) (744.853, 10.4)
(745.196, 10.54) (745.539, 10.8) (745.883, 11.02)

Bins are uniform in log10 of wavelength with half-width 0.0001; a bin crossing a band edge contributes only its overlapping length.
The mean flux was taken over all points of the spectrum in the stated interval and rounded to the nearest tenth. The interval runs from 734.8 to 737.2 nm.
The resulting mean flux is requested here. 11.4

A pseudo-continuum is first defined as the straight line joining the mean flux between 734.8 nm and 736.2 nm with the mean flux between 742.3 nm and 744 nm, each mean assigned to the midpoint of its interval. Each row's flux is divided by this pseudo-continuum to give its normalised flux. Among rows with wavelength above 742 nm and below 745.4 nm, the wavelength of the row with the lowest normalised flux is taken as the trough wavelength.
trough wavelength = 744.510 nm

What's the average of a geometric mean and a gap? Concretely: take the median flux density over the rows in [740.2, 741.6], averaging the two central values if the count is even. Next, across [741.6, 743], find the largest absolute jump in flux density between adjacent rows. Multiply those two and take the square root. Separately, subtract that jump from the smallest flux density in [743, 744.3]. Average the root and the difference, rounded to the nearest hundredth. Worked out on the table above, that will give 6.24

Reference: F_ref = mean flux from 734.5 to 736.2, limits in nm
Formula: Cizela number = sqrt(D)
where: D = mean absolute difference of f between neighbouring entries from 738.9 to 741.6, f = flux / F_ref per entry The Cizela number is 0.176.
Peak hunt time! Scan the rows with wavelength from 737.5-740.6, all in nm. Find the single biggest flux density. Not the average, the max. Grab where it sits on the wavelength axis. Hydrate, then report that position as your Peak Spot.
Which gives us 738.364 nm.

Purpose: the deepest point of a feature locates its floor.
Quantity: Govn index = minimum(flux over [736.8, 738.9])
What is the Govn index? 10.83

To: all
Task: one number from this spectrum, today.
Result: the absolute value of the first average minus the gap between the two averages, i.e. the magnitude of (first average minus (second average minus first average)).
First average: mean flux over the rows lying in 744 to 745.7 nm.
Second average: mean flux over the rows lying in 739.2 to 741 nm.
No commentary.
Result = 9.97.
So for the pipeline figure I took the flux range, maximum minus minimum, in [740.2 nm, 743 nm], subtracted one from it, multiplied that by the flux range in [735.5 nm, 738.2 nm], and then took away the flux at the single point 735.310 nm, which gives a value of -11.7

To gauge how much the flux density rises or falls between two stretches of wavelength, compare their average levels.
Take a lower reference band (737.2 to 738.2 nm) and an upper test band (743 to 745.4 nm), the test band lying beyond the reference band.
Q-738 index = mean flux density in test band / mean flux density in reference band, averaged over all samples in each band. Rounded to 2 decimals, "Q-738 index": 0.97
